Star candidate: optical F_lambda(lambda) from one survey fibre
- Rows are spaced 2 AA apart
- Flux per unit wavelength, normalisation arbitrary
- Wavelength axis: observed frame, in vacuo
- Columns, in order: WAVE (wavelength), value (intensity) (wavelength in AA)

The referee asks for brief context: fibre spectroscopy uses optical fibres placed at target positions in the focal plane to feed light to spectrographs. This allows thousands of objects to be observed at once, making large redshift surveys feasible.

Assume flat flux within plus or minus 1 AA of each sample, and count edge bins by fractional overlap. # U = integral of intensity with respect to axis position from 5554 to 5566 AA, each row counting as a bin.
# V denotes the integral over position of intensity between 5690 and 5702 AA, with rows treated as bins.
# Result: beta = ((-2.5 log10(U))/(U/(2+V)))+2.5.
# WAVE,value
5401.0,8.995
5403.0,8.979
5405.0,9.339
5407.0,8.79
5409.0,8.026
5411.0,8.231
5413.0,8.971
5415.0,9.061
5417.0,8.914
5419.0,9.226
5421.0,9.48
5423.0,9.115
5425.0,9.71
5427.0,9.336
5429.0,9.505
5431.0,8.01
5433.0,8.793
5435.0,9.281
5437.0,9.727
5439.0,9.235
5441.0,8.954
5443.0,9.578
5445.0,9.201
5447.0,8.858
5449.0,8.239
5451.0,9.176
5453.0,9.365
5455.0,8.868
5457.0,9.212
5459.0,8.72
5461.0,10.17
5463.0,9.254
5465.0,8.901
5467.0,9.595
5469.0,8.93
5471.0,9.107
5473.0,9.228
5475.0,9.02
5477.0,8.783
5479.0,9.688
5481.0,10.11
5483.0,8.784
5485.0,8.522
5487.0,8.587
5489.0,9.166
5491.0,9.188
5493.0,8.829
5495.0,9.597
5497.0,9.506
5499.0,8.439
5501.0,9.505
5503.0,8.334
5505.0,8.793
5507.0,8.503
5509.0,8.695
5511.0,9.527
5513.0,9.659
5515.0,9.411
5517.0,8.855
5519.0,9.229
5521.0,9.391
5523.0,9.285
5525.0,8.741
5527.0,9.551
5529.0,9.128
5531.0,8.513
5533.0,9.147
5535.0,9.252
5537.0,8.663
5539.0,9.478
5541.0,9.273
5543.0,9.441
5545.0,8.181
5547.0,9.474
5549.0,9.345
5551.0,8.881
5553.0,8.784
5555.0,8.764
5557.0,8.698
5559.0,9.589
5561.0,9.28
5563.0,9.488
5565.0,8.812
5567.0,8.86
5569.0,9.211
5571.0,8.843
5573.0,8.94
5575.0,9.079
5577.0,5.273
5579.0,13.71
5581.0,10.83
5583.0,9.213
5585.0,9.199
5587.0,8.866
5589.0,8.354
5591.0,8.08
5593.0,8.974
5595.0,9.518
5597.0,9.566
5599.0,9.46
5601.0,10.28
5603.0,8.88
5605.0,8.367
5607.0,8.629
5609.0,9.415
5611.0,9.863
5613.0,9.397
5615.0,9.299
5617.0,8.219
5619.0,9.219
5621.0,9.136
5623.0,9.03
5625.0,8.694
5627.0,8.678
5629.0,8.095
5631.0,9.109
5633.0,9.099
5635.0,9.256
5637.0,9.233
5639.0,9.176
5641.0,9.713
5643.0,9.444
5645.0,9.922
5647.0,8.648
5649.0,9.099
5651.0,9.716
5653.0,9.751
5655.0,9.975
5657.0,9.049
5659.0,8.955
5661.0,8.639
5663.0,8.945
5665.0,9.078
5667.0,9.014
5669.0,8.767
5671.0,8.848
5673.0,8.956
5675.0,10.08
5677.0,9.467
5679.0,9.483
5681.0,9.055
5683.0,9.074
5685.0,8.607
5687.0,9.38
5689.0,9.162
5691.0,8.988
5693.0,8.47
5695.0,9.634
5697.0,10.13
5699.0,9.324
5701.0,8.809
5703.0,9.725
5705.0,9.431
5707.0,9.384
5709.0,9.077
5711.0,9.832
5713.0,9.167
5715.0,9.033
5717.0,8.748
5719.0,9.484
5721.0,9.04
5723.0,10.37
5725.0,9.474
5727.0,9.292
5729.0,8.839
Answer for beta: -2.76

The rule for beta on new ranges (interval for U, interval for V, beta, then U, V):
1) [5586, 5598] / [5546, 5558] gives -2.72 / 107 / 108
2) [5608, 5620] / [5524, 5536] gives -2.60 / 111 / 109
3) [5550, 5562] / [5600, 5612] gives -2.81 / 108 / 111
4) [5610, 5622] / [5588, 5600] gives -2.59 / 110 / 108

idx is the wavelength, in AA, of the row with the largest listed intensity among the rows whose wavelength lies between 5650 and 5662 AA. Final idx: 5655.0 AA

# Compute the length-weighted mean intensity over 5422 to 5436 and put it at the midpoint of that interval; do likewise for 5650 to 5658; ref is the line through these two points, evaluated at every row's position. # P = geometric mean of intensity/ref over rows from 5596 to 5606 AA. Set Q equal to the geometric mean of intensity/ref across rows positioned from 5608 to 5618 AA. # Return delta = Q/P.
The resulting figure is 0.99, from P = 0.98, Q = 0.97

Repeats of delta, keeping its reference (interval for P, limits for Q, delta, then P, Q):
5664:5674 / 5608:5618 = 1.05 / 0.92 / 0.97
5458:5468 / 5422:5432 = 0.99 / 1.01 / 1.00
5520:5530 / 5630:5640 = 0.97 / 0.99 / 0.96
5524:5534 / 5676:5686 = 0.98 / 0.96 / 0.94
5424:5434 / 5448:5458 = 0.98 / 0.99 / 0.98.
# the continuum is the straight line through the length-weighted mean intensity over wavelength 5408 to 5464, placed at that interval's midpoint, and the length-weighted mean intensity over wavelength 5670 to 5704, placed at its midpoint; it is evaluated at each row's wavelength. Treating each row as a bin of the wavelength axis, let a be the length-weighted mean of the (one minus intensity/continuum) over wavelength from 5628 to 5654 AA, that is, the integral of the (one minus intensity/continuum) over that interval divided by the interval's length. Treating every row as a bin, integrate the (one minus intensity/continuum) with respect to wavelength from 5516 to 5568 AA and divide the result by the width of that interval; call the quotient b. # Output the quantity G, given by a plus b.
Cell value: 0.004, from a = -0.004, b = 0.0075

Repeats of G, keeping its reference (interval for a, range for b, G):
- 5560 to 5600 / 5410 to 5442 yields -0.003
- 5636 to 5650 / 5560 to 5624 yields -0.009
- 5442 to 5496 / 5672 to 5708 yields -0.008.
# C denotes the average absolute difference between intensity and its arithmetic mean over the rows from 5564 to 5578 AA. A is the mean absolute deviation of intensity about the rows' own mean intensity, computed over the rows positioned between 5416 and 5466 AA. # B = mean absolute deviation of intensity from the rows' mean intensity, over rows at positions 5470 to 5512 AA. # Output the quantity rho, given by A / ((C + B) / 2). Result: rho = 0.51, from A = 0.33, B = 0.399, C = 0.90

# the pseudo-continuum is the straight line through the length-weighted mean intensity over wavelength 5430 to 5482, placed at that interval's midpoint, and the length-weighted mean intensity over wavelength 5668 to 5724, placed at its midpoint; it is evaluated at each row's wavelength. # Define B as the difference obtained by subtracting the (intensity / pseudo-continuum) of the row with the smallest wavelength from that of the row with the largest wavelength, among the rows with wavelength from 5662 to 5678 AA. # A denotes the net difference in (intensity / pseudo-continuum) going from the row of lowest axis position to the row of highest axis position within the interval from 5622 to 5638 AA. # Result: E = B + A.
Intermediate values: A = 0.02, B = 0.06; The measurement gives 0.08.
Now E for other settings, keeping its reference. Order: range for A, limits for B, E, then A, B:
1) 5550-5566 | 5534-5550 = 0.00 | -0.01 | 0.01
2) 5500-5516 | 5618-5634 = -0.02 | -0.01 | -0.01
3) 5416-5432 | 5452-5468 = -0.08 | -0.10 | 0.02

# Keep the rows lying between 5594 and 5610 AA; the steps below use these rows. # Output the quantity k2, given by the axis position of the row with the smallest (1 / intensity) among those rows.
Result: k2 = 5601.0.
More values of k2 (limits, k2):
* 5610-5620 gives 5611.0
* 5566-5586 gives 5579.0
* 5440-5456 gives 5443.0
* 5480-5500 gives 5481.0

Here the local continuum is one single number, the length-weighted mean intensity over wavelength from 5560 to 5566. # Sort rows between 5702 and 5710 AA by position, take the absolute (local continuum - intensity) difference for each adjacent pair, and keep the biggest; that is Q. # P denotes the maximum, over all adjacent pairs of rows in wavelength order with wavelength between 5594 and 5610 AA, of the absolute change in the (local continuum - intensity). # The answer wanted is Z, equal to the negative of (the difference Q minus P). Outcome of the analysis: 1.1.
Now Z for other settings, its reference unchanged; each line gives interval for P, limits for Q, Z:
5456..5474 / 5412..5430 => 0.9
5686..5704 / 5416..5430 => 0.6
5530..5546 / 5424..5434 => -0.2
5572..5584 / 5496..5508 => 7.3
